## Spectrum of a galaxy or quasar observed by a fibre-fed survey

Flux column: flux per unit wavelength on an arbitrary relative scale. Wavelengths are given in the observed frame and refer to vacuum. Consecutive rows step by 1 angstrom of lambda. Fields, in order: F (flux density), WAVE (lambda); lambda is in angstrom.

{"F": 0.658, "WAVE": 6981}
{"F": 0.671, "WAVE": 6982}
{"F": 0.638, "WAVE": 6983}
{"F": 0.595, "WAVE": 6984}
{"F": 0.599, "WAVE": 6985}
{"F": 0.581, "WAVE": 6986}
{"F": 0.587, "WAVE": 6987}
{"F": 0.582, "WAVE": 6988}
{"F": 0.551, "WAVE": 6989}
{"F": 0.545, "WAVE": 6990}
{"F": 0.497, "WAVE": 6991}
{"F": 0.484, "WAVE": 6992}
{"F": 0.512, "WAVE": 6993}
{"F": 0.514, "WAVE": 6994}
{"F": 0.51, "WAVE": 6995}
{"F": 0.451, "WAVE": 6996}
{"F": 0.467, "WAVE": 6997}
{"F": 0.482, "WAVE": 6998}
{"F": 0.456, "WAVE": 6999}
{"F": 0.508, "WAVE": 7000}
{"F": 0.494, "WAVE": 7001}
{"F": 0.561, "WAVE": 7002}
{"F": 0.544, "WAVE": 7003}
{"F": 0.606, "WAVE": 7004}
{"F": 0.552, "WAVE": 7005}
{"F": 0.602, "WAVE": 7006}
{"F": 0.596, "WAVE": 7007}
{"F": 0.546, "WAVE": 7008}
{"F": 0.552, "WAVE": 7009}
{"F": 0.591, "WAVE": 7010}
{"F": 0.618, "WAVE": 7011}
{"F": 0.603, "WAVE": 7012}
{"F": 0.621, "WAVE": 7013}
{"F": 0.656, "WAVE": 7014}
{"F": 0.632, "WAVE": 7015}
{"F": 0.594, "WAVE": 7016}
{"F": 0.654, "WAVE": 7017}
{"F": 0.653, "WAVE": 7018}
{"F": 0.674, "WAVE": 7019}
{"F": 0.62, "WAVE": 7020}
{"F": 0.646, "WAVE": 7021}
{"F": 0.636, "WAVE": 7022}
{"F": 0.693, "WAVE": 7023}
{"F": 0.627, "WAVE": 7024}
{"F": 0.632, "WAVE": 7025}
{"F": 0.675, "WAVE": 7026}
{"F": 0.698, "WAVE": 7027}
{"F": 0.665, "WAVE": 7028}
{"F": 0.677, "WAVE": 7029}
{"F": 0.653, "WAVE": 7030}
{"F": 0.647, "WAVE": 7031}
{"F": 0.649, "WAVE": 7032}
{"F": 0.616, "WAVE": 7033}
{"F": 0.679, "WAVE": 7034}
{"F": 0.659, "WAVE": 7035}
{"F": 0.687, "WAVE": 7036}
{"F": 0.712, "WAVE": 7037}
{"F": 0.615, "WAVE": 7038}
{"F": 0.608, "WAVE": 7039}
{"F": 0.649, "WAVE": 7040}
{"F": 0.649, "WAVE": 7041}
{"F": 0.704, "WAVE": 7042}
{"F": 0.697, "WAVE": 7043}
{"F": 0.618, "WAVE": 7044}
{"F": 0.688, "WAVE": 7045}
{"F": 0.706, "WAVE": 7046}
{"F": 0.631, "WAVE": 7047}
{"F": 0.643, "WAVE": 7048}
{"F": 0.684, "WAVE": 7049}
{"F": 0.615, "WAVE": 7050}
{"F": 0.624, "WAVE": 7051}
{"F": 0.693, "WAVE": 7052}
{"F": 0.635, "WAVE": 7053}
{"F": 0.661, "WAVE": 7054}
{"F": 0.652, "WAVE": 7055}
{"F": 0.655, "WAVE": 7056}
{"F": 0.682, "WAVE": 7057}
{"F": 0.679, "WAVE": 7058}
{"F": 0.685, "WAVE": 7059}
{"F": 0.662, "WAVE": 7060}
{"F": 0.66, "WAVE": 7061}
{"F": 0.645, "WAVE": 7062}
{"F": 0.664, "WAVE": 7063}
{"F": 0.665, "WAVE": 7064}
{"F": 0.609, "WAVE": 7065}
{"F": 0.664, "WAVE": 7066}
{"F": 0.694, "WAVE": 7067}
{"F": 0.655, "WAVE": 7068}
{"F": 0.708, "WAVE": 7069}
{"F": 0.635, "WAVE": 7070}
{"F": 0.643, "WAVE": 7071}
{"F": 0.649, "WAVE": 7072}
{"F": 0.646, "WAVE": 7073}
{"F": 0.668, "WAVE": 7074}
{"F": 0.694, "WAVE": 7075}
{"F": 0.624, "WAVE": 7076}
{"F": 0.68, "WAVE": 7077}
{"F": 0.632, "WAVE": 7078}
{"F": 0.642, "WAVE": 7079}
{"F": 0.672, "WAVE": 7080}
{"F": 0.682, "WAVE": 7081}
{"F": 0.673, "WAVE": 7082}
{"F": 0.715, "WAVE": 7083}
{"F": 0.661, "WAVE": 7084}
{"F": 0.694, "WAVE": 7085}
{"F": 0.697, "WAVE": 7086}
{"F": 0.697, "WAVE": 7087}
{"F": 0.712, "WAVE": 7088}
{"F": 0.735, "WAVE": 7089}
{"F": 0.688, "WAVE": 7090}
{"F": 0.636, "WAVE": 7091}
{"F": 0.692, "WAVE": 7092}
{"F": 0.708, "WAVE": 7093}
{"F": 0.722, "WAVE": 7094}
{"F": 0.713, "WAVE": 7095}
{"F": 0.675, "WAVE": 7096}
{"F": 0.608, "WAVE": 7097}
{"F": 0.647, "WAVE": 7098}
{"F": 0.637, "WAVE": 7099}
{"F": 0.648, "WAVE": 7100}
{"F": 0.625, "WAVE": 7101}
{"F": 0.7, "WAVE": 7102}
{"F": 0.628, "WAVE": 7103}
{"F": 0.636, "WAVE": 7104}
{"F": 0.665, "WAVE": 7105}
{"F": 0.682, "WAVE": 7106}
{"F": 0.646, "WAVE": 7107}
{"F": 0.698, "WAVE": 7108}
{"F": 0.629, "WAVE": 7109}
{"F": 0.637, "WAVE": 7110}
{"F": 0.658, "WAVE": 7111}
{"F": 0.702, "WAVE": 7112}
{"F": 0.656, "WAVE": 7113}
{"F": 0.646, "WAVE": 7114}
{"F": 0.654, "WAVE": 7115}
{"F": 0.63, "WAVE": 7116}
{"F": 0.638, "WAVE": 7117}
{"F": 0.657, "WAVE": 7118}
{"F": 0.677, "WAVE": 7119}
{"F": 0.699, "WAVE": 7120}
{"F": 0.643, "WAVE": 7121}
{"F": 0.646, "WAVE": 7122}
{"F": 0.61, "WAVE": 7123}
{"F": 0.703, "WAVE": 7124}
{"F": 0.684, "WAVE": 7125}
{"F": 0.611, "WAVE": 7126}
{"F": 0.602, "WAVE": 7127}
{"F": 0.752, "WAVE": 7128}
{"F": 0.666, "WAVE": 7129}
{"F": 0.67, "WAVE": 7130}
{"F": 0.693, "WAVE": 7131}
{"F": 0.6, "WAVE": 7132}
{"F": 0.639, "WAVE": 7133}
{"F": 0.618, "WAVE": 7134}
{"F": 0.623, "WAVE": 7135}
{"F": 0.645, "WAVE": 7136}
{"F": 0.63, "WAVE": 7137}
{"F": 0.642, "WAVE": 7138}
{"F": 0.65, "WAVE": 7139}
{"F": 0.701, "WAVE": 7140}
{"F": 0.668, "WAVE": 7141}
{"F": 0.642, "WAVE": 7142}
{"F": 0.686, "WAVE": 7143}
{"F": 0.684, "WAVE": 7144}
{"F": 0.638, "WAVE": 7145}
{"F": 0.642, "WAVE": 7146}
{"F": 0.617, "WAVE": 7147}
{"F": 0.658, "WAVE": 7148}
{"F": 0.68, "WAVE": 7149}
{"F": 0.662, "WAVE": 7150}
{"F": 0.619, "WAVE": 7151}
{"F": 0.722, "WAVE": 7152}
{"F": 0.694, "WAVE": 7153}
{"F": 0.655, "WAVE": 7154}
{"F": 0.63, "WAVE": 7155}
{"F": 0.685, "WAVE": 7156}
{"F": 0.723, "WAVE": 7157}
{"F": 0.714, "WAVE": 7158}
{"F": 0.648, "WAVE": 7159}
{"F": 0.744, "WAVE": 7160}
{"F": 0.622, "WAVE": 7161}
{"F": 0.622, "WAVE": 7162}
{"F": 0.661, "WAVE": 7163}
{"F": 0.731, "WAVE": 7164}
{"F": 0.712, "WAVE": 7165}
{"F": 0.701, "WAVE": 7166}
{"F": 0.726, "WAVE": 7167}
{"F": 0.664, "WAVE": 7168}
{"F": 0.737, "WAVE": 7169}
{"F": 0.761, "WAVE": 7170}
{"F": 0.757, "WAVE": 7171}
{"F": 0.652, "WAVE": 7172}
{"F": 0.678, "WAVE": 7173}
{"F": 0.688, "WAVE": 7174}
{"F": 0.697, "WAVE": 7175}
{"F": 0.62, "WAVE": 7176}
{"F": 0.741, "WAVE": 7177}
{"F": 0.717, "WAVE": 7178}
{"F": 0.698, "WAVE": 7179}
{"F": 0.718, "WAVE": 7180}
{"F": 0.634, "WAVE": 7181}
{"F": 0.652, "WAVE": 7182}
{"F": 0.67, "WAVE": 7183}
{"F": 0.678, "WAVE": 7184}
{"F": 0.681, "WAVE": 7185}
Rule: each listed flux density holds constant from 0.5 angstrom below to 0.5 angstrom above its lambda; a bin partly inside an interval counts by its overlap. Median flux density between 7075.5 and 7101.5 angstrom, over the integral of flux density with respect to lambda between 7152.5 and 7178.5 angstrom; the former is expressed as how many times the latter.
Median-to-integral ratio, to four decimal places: 0.0377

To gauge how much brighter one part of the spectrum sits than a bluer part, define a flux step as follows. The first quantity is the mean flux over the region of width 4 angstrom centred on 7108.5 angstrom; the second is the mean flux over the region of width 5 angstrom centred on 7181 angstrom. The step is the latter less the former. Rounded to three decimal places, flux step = 0.022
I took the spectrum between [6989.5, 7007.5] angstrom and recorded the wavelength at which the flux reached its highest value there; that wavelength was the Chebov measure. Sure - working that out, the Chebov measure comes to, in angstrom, 7004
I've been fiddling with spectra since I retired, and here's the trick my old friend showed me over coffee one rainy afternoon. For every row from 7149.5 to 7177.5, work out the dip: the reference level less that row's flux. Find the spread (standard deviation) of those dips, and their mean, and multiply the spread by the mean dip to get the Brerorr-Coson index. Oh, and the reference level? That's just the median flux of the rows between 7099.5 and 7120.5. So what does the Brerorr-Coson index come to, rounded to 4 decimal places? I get -0.0015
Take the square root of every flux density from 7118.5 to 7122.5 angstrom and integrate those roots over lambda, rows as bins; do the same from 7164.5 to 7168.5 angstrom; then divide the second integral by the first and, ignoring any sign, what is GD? 1.026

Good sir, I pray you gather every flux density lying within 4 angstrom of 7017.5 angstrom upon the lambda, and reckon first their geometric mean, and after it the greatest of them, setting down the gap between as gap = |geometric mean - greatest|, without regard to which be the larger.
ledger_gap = 0.033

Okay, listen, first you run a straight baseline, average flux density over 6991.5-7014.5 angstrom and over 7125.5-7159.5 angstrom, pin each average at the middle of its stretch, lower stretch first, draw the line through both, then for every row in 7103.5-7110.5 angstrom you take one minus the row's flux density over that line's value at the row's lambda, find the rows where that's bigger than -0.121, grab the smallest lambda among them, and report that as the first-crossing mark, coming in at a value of 7104 angstrom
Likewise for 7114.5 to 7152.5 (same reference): 7115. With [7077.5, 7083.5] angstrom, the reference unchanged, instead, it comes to 7078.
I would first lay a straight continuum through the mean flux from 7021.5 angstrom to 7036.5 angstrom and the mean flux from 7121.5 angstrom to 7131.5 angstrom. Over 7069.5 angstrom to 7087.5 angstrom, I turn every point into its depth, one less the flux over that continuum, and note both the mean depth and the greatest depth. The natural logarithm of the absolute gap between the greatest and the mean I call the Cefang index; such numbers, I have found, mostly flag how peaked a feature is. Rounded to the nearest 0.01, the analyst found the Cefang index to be -2.74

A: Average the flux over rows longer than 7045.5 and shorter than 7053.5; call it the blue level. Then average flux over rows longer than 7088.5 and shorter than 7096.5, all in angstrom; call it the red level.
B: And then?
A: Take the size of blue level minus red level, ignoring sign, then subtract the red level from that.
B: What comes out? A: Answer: -0.654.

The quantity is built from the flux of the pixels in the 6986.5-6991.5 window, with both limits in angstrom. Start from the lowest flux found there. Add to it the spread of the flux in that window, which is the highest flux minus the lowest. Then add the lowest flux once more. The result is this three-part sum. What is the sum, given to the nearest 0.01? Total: 1.08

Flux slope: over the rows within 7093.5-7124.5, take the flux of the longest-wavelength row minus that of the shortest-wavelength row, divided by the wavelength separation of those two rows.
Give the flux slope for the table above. -0.001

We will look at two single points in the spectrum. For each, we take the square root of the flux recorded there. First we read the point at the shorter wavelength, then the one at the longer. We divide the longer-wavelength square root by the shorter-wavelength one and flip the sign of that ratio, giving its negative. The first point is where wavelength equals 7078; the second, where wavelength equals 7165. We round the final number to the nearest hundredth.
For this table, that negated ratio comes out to -1.06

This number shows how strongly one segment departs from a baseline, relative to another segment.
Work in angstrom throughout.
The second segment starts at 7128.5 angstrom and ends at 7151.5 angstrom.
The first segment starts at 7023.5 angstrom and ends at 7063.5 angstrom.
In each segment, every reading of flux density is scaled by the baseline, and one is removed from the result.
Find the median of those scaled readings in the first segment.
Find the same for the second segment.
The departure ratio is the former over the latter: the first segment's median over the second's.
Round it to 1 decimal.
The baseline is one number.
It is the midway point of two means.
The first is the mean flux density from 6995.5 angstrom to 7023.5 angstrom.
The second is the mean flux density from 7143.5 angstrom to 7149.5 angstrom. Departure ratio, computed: 1.5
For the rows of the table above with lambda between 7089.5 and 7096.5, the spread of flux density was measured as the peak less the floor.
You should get 0.086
